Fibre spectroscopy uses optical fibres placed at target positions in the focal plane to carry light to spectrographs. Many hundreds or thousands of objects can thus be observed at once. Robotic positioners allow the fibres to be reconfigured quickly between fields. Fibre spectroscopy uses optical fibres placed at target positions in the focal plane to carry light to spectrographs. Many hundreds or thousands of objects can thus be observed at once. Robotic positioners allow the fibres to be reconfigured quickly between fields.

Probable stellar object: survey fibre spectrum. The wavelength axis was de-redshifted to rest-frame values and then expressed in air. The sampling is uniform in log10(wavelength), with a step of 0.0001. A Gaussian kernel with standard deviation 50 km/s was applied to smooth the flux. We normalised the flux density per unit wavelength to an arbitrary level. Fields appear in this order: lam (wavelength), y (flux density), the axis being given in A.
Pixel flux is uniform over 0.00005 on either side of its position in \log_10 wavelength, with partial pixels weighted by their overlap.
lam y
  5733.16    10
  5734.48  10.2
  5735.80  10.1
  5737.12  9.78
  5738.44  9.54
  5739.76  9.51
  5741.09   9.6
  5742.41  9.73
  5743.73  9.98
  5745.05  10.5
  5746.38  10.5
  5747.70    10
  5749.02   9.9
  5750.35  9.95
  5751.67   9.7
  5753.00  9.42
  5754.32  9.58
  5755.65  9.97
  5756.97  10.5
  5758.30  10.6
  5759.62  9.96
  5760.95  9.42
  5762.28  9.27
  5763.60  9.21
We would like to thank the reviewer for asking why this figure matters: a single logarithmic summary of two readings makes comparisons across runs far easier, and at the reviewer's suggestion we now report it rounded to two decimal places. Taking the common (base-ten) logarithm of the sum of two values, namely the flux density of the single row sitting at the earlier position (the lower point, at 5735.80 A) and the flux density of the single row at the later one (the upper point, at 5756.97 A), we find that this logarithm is 1.31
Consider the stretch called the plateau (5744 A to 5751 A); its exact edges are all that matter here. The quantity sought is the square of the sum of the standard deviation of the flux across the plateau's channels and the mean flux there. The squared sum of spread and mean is 109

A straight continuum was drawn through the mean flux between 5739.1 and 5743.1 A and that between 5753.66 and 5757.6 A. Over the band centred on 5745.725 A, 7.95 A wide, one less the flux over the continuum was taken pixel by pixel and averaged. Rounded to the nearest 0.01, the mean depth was -0.04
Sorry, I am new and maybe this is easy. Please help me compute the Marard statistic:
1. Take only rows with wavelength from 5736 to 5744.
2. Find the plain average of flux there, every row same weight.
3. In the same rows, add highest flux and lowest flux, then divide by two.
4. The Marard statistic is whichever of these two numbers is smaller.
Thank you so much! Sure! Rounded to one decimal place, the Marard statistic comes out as 9.7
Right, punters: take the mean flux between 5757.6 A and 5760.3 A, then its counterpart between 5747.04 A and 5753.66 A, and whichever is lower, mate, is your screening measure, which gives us 9.79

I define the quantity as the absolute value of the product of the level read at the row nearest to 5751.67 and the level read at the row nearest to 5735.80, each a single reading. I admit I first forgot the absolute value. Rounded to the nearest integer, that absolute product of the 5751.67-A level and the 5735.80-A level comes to 98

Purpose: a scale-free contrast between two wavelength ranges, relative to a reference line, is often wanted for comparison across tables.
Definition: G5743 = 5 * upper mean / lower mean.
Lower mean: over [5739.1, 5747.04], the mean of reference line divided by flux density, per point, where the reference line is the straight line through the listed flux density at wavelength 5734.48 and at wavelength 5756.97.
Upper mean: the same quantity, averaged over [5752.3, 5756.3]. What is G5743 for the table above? 5.23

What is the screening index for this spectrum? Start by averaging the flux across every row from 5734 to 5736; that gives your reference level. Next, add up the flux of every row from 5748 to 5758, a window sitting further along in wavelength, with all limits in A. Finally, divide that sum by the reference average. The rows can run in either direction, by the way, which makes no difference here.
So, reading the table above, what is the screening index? 6.8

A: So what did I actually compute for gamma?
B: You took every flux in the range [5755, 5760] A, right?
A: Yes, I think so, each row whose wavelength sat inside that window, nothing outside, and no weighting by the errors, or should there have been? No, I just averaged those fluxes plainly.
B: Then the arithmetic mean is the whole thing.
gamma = 10.3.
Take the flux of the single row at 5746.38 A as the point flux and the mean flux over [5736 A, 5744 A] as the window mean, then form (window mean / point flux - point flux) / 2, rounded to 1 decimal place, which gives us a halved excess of -4.8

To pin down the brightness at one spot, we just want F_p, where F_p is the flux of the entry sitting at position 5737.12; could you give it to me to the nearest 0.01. 9.78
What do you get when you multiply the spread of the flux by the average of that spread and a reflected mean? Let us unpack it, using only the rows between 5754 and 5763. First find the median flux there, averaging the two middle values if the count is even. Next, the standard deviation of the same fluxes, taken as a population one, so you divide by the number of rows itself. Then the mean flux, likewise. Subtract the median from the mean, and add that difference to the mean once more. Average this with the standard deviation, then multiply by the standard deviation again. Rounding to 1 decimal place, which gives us 2.5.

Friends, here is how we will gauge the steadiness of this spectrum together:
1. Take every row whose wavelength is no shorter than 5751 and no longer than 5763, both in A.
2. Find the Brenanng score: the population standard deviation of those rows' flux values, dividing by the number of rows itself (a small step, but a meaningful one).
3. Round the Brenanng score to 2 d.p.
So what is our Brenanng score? 0.45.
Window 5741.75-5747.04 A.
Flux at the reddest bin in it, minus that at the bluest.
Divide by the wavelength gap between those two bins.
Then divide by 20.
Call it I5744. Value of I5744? 0.010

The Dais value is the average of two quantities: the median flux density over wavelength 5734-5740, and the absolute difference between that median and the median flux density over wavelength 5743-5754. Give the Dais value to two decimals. 4.98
